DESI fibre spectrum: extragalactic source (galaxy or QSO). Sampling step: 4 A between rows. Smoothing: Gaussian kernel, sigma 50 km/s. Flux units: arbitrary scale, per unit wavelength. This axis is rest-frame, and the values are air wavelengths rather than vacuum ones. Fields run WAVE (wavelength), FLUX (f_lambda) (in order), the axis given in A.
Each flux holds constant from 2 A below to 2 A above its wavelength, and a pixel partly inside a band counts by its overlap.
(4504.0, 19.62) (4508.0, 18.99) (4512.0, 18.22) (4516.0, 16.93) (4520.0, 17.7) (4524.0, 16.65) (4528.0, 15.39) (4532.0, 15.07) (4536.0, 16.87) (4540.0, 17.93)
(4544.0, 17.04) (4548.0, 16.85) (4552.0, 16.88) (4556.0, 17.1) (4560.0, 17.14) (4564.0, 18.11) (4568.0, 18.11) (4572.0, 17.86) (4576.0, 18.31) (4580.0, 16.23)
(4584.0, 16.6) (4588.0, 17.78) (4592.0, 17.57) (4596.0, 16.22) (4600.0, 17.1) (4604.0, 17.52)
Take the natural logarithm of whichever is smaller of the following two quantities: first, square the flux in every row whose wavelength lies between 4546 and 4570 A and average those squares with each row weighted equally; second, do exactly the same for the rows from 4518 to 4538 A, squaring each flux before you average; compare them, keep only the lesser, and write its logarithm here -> 5.590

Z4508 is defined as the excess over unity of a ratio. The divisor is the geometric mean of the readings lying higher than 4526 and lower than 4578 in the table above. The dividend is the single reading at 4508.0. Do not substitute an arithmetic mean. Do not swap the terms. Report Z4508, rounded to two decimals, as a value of 0.11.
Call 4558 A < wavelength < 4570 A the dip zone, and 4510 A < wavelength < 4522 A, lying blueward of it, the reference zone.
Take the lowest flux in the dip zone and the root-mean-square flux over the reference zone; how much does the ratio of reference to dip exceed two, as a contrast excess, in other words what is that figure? -0.97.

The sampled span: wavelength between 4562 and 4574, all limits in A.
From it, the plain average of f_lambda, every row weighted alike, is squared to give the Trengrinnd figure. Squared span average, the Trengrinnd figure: 325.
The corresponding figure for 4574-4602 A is 293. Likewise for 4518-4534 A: 263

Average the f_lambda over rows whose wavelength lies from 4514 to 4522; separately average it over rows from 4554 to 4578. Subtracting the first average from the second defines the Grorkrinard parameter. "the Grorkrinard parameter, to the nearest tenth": 0.5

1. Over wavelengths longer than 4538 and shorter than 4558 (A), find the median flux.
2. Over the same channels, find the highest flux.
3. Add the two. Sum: 35.0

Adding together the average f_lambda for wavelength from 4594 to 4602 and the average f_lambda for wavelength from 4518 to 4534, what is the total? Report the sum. 32.9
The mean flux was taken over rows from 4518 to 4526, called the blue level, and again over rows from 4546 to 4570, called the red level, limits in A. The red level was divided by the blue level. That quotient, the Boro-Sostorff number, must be 1.01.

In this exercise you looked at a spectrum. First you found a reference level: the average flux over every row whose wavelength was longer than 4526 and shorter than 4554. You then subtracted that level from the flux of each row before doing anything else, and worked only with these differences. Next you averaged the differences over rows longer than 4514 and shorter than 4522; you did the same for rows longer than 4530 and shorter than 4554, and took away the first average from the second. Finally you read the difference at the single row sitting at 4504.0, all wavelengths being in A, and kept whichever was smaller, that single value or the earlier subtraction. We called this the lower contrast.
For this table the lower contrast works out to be -0.5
